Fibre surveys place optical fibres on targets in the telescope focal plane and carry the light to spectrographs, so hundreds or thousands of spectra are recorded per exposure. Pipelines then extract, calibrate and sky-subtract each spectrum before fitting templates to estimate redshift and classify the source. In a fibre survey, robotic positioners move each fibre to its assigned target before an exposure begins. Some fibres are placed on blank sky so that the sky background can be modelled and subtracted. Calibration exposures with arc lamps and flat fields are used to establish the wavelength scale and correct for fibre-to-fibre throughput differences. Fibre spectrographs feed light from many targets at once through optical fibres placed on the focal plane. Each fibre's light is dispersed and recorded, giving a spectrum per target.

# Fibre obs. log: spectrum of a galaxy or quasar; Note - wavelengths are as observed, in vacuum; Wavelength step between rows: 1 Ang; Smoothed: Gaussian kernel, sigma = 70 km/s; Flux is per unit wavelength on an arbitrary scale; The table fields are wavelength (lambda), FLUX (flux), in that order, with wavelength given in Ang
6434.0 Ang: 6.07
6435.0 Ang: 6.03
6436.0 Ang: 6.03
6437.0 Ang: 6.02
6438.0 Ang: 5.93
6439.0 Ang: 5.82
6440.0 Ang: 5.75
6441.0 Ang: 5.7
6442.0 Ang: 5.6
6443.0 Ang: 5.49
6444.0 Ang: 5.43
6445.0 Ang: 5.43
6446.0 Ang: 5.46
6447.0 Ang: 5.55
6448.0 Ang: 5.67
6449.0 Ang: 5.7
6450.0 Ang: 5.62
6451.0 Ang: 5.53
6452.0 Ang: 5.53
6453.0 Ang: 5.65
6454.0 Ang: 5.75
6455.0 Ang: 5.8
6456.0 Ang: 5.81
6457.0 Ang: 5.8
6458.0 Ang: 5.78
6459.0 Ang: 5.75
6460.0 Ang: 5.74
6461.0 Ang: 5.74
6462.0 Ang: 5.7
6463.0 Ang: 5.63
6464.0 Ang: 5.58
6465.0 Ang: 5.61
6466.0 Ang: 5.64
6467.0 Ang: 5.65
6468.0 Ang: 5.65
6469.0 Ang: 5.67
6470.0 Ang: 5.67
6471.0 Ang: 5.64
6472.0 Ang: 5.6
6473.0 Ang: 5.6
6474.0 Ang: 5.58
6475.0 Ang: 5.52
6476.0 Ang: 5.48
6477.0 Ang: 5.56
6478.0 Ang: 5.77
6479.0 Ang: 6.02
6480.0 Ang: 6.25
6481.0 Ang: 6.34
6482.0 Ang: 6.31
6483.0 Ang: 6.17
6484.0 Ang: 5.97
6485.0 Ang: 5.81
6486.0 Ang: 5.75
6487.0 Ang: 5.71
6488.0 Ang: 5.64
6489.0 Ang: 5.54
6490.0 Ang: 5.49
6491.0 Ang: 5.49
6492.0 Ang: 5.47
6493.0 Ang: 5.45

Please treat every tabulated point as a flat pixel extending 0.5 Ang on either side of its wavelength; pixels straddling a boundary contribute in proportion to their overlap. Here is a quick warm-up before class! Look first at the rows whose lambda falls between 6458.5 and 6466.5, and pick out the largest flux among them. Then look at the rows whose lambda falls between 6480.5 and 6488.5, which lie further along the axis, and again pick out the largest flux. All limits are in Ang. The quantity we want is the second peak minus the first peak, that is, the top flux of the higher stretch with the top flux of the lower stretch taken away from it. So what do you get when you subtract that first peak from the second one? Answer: 0.6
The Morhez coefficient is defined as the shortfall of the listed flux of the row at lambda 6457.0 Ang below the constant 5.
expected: -0.80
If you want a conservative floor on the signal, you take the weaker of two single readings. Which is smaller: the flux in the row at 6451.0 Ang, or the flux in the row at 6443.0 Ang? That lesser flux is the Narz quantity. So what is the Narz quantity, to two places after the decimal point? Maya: 5.49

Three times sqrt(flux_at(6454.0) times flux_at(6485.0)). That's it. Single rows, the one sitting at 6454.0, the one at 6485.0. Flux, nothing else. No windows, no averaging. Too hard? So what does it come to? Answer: 17.3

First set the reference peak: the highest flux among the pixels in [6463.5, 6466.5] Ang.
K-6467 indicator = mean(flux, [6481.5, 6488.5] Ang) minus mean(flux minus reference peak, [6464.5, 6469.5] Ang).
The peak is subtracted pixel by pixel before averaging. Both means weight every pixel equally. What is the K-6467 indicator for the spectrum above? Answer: 5.90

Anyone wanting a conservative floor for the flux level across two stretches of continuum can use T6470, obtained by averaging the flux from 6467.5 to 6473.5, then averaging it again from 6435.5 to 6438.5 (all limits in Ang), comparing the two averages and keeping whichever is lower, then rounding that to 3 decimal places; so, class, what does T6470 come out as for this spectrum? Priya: 5.638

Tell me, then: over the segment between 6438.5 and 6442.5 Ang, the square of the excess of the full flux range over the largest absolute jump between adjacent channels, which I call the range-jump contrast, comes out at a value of 0.014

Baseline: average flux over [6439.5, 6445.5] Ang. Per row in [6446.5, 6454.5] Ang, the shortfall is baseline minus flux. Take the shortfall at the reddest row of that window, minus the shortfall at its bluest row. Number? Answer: -0.200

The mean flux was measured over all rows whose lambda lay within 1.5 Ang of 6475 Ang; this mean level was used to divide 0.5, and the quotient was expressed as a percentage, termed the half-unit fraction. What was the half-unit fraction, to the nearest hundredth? 9.05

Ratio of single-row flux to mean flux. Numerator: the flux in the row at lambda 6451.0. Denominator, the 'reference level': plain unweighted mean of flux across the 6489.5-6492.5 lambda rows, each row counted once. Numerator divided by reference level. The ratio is 1.01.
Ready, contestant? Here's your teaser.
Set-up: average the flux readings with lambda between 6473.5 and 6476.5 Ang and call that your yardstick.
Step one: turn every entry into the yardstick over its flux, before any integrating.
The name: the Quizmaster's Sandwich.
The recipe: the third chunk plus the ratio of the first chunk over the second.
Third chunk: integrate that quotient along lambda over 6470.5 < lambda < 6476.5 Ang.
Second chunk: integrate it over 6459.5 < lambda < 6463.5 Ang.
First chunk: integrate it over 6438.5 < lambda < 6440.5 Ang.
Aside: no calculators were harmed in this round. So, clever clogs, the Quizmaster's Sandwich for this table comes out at 6.45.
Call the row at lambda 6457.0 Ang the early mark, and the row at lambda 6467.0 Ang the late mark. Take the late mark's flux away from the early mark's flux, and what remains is 0.15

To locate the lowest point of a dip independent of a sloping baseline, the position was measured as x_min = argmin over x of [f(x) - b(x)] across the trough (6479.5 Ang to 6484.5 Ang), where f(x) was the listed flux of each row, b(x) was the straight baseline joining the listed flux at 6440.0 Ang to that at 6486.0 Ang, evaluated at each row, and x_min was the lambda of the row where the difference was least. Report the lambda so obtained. 6484.0 Ang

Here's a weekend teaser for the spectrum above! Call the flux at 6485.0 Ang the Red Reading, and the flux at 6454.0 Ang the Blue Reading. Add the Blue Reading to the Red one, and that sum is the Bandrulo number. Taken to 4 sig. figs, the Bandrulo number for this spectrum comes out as 11.56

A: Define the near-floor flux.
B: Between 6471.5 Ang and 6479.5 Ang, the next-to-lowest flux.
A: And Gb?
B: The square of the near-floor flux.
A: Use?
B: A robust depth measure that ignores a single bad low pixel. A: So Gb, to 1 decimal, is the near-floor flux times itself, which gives 30.5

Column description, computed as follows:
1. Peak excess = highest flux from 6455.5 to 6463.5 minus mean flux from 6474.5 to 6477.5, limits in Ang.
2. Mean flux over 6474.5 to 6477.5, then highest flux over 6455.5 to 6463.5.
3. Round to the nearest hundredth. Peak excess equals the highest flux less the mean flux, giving 0.29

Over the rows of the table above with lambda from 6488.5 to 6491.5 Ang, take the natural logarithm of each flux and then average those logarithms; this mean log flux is 1.71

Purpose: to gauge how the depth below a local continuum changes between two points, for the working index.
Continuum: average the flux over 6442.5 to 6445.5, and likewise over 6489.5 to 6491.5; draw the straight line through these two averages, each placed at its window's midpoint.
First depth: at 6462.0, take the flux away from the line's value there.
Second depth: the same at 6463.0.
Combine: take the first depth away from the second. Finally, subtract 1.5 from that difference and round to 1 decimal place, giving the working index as -1.4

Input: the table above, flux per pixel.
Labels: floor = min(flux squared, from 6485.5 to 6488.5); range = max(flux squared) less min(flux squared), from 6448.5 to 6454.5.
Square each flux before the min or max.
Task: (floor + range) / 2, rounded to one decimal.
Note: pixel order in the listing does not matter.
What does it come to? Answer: 17.1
